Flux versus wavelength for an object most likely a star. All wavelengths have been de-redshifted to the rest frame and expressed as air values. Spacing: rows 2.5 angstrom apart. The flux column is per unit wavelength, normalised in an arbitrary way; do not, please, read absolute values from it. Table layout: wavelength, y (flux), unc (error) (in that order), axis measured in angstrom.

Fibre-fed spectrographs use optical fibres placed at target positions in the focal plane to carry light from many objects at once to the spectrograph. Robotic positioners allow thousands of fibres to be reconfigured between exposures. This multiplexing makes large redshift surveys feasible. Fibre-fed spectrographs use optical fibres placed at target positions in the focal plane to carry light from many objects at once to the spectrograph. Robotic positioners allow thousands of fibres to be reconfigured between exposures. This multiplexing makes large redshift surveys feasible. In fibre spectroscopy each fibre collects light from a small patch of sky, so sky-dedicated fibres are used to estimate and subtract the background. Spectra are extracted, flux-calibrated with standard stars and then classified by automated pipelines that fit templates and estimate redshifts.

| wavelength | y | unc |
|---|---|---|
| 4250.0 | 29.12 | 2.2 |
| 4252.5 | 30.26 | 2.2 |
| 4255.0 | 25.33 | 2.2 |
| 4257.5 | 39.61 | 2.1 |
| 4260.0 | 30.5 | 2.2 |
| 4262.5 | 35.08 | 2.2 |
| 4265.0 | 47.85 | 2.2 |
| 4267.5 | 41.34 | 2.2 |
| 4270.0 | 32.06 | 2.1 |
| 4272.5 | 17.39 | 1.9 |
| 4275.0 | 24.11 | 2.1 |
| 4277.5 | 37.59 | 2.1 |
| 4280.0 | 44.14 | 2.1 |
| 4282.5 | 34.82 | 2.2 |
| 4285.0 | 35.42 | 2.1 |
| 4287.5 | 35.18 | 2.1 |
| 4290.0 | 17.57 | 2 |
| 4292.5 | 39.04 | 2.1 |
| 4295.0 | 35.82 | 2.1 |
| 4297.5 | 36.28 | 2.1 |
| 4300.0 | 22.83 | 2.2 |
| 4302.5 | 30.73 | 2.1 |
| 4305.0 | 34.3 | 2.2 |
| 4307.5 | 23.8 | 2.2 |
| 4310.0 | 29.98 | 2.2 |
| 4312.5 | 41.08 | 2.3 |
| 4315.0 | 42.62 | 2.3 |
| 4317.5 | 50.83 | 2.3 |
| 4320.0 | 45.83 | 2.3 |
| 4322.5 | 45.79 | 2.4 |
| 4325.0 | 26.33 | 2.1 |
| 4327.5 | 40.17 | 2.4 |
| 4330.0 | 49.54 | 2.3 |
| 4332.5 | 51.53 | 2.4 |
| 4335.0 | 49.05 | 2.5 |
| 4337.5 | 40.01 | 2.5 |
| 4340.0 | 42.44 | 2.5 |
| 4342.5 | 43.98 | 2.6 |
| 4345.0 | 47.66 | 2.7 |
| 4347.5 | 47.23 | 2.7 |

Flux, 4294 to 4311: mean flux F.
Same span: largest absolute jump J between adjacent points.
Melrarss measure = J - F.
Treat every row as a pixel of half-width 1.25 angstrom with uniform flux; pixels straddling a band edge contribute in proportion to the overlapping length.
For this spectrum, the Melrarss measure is -17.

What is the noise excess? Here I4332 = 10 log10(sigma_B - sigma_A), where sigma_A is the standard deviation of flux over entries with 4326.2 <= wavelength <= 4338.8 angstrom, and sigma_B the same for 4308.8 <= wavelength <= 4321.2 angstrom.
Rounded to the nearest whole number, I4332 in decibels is 3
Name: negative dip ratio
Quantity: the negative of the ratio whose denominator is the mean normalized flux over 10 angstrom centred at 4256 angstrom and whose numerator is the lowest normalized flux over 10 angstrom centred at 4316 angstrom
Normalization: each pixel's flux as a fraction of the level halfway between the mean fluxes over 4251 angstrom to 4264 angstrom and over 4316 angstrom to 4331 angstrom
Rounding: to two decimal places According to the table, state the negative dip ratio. -1.31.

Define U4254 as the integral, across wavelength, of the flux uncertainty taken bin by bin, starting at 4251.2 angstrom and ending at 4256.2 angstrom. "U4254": 11.0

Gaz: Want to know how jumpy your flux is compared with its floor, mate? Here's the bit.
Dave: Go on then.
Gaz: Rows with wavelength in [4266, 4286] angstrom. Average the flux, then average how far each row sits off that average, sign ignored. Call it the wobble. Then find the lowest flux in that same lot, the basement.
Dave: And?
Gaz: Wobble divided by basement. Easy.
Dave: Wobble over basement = 0.38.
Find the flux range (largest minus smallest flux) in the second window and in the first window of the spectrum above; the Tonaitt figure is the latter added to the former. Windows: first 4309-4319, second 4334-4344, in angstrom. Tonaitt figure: 29.9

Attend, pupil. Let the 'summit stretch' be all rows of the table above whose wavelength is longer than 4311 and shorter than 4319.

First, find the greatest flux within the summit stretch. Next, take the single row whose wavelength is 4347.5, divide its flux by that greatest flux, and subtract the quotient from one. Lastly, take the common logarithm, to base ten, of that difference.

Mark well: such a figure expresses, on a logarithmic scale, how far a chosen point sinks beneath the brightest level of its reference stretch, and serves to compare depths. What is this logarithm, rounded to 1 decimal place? -1.1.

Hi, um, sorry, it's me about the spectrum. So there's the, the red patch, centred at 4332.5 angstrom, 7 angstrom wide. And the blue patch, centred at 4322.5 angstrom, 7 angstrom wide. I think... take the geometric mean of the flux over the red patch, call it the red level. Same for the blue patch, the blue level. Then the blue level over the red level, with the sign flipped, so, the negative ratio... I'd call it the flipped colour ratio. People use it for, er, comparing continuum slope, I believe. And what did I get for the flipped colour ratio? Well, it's -0.76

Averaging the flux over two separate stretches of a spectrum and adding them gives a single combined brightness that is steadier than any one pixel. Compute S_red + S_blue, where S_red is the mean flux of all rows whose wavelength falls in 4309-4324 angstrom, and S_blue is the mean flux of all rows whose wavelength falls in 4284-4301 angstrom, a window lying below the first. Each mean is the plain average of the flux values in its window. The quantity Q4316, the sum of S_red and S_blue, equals 74.4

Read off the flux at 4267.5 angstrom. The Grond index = 41.34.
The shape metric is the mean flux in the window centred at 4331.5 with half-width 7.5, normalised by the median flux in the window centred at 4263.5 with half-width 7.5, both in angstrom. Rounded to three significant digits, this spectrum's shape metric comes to 1.15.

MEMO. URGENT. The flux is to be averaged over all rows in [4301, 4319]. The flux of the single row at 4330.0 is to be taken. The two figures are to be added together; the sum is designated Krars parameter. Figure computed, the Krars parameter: 86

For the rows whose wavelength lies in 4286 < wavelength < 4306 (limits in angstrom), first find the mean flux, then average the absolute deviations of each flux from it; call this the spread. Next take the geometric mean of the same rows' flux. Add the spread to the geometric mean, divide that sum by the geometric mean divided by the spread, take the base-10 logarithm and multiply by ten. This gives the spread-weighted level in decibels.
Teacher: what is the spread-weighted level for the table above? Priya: 8.41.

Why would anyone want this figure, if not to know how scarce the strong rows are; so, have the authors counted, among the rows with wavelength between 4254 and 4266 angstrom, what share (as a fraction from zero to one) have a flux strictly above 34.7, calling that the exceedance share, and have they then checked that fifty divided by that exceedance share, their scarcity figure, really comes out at 83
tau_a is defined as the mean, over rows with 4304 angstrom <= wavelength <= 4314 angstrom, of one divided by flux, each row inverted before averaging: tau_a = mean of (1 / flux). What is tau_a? 0.032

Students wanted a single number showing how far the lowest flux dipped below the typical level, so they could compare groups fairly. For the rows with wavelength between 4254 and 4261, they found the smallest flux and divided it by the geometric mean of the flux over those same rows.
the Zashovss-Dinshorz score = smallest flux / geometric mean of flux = 0.81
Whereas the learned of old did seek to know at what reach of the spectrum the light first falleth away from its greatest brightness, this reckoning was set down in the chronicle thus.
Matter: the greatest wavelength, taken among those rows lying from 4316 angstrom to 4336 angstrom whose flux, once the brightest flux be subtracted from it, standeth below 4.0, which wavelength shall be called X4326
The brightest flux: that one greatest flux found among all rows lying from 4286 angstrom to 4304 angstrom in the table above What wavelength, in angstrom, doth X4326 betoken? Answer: 4327.5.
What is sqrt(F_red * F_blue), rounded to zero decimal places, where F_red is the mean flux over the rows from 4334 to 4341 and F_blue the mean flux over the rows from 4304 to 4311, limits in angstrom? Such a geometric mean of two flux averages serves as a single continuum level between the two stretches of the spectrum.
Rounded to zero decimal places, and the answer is 36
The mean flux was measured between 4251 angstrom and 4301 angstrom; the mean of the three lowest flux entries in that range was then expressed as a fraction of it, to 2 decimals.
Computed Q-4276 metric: 0.58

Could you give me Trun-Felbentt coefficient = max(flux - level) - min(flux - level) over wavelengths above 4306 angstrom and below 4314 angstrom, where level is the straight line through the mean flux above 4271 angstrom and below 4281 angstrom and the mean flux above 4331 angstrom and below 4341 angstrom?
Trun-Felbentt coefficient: 16.0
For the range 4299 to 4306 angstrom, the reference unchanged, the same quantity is 10.2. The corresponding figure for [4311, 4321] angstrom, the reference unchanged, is 8.5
